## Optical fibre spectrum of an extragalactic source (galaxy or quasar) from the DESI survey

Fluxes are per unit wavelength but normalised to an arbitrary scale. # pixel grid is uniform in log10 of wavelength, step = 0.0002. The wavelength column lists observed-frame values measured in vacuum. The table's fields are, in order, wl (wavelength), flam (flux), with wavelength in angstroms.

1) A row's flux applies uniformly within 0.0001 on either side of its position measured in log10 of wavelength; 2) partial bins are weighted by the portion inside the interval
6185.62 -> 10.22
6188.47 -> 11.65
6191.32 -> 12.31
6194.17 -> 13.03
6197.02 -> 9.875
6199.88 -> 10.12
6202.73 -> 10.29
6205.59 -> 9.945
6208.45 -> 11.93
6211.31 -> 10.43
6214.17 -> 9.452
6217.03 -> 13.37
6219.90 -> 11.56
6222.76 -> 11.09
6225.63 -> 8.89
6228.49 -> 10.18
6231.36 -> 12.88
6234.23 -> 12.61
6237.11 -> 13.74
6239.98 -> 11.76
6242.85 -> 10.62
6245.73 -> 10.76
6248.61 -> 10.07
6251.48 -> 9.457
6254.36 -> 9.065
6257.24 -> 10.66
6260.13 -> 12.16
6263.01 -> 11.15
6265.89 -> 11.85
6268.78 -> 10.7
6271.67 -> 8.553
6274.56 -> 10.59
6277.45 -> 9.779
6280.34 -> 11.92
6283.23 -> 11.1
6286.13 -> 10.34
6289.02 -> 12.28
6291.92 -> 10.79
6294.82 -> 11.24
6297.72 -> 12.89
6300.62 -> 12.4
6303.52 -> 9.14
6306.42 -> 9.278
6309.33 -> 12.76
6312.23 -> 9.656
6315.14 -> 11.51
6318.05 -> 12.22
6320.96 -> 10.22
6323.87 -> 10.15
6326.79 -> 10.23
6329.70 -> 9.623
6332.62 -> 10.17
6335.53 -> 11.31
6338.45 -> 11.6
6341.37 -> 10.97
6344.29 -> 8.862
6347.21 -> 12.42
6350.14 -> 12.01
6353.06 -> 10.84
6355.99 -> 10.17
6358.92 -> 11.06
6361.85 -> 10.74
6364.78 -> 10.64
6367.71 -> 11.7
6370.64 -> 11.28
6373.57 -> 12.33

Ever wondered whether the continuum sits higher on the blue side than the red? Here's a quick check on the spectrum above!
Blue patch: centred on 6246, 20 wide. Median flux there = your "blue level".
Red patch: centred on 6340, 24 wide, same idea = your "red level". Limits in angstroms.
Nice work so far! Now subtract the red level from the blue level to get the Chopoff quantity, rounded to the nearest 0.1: -0.5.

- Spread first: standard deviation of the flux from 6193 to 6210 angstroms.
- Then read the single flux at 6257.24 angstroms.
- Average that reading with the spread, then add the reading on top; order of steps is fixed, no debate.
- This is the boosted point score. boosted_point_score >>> 16.6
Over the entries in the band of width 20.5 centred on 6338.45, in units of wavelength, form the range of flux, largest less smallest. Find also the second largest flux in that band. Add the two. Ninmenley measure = 15.2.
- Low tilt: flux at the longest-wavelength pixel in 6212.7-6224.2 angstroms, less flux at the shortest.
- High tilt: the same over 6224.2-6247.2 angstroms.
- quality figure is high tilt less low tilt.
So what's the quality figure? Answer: 0.2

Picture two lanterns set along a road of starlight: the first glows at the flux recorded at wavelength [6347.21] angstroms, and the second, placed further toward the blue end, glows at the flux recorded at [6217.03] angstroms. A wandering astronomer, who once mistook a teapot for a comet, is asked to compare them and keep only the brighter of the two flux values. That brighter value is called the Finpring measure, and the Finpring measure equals 13.4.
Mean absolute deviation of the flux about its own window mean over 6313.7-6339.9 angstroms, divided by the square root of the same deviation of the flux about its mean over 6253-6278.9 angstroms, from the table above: 0.82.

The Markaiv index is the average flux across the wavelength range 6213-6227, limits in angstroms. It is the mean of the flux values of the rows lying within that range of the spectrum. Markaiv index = 10.9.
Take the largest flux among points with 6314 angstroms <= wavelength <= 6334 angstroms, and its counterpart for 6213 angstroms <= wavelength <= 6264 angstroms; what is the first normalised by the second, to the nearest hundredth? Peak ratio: 0.89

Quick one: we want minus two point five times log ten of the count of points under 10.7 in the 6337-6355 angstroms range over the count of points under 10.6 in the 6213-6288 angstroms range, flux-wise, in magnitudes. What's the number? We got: 2.5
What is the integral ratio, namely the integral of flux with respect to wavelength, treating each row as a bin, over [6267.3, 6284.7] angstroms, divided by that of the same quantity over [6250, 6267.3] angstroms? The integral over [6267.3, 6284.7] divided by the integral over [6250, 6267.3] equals 0.98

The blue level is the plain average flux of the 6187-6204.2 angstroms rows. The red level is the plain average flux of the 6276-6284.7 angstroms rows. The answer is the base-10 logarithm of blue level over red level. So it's 0.011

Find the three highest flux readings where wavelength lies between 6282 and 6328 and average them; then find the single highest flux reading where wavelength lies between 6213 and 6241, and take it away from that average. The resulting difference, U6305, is -1.1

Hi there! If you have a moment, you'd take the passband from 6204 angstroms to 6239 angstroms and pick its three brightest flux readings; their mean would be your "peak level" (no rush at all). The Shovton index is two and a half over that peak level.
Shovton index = 0.188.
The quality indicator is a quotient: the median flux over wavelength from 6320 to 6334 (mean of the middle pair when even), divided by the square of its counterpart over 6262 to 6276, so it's 0.089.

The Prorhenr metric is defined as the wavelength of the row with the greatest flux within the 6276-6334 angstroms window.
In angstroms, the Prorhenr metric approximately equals 6297.72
